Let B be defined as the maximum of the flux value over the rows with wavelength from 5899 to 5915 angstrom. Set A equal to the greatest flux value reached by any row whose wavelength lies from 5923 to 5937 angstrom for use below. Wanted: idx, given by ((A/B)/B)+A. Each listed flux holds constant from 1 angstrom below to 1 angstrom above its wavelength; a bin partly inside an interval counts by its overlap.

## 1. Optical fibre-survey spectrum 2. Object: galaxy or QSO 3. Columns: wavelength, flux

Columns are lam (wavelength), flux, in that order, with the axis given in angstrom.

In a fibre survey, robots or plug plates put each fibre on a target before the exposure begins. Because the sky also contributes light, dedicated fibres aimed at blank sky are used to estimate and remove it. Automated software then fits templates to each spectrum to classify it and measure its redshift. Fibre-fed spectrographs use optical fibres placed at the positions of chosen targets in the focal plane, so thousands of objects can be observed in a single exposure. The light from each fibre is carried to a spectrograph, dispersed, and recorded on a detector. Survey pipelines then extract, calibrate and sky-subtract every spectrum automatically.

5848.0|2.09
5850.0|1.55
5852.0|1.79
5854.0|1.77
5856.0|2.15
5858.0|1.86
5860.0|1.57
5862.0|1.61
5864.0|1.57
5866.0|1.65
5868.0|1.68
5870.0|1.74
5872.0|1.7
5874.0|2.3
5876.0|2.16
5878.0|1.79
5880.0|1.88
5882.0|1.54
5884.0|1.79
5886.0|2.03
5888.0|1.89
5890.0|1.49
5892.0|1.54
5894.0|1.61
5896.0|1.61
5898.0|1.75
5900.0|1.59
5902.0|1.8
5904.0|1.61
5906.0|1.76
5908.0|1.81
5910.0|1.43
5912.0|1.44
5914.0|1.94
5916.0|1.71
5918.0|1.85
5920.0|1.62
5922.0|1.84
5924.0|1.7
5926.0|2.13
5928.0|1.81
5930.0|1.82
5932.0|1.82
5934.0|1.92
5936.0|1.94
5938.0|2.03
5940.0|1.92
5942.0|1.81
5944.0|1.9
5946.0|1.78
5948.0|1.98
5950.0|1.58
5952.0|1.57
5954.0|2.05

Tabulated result 2.70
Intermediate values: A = 2.13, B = 1.94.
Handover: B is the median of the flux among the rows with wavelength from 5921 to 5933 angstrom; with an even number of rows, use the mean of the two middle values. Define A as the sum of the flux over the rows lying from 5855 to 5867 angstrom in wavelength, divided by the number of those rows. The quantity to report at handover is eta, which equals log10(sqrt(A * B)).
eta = 0.250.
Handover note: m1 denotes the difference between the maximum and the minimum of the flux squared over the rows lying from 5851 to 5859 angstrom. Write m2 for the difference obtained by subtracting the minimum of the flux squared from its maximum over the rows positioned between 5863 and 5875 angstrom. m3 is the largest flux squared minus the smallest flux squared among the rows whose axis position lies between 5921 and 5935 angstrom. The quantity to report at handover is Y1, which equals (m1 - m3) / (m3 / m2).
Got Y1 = -0.3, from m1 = 1.49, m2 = 2.8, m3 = 1.6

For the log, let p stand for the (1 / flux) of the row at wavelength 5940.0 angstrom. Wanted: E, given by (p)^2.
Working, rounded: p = 0.52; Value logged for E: 0.27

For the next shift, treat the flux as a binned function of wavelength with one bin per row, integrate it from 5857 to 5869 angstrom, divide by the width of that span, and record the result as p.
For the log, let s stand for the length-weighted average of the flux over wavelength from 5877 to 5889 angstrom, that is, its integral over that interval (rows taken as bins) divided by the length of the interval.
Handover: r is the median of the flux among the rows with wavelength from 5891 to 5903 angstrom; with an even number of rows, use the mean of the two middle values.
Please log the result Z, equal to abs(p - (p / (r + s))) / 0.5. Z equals 2.35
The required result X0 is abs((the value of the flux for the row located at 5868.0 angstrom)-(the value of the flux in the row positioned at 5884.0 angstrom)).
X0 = 0.11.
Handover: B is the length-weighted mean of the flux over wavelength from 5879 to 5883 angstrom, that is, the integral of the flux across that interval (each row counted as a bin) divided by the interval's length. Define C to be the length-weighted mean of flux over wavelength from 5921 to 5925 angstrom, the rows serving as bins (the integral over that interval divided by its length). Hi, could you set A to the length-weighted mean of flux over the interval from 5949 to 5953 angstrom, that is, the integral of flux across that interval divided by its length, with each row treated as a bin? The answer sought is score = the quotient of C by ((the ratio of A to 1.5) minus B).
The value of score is -2.68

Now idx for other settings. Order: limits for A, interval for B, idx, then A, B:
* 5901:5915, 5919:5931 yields 2.37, 1.94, 2.13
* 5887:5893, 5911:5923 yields 2.39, 1.89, 1.94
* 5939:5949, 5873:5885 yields 2.35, 1.98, 2.3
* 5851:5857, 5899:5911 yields 2.81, 2.15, 1.81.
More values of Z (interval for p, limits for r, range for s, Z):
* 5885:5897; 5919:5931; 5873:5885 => 2.48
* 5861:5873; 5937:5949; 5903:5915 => 2.39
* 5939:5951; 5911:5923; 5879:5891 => 2.63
